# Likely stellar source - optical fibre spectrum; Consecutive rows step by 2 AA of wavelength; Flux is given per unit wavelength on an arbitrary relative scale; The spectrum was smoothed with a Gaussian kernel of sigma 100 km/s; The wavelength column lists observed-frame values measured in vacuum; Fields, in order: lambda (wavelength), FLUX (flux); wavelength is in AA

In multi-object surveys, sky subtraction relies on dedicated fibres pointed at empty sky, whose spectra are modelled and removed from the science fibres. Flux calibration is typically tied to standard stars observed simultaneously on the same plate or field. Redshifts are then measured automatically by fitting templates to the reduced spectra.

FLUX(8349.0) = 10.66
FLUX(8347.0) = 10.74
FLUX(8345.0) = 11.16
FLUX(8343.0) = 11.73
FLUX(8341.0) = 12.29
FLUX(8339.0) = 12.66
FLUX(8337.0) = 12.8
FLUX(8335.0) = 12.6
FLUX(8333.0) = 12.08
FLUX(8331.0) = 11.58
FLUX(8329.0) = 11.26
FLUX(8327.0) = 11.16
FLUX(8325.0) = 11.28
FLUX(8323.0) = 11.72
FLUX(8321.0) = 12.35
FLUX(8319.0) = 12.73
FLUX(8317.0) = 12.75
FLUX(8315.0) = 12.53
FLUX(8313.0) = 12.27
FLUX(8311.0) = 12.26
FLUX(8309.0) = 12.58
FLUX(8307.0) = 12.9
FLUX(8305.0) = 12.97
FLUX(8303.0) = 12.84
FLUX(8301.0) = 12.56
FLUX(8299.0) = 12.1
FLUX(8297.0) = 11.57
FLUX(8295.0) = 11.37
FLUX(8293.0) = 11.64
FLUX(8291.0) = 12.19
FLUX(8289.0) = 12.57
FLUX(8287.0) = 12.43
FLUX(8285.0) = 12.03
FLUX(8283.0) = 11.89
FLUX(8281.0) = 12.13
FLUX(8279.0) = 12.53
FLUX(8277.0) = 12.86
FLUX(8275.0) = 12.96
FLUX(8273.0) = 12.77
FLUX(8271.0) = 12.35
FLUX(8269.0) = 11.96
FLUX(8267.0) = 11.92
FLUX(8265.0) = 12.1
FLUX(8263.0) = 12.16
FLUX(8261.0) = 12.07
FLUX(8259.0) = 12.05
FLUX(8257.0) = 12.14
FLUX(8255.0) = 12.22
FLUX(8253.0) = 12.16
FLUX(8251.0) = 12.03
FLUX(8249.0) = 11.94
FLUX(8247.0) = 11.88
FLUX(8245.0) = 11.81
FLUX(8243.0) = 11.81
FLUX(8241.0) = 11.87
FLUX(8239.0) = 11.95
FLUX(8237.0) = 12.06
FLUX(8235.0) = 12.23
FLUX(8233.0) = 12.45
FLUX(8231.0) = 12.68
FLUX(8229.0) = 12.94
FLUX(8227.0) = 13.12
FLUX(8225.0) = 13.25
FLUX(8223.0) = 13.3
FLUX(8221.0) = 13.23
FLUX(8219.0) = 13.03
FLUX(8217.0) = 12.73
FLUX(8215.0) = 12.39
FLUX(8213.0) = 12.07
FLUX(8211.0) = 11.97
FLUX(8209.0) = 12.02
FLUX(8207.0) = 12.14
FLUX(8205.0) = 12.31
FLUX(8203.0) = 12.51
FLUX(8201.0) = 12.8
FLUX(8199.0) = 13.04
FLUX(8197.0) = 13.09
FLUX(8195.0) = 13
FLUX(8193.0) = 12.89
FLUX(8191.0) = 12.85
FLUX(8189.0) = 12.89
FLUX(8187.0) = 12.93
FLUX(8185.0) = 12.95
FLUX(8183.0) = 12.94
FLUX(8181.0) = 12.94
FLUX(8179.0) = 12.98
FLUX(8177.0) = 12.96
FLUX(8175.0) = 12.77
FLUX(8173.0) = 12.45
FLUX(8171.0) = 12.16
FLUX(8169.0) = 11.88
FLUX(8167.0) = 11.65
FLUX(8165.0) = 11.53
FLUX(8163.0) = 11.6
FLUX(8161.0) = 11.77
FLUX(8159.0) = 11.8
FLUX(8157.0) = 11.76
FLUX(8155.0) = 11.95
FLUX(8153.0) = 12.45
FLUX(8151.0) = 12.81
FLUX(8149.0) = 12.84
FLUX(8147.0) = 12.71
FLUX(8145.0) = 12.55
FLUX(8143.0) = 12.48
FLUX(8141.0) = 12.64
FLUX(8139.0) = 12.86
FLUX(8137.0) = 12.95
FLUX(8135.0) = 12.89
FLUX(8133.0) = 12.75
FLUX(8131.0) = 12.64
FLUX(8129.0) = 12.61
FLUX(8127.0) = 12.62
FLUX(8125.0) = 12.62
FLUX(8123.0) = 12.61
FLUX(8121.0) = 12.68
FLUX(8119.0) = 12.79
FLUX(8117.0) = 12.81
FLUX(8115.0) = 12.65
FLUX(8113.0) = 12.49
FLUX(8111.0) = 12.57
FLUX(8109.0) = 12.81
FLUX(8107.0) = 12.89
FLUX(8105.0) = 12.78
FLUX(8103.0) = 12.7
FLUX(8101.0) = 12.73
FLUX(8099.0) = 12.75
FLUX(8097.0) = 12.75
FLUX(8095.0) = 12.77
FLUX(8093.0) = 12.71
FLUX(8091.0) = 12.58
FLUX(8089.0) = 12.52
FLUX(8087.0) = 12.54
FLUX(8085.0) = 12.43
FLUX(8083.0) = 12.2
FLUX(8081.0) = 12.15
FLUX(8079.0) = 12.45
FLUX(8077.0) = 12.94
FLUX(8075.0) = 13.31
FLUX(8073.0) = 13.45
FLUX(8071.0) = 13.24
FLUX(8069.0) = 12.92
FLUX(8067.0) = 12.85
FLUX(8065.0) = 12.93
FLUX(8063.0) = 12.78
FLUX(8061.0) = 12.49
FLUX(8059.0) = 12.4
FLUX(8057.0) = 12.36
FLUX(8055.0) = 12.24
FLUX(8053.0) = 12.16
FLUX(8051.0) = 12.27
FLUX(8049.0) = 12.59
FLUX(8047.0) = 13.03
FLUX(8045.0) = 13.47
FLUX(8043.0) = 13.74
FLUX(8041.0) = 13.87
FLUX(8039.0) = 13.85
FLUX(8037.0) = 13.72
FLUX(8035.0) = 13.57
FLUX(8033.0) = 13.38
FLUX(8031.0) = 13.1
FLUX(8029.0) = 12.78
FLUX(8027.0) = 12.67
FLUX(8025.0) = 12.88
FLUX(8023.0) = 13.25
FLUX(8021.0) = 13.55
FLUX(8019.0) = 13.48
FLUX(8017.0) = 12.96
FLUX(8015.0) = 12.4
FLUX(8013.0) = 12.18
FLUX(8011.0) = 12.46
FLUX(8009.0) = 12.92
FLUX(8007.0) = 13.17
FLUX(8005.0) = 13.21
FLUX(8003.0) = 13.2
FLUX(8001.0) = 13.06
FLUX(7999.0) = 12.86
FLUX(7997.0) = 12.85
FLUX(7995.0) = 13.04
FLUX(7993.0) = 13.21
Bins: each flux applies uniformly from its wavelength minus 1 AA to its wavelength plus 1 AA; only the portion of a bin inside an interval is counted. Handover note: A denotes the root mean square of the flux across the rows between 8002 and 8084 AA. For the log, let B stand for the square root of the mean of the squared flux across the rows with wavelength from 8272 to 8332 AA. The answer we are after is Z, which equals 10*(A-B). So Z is 7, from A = 13.0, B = 12.2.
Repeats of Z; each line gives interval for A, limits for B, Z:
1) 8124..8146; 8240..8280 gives 5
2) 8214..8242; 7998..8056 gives -4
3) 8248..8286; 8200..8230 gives -4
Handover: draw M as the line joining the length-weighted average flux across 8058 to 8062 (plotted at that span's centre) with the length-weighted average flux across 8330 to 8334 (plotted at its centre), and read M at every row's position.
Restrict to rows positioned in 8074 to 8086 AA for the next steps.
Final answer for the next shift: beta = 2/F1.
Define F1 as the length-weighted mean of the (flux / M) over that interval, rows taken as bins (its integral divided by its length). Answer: 1.971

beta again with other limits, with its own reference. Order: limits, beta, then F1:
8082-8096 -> 1.975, 1.01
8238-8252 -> 2.022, 0.99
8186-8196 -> 1.882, 1.06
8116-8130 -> 1.941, 1.03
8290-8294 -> 2.001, 1.00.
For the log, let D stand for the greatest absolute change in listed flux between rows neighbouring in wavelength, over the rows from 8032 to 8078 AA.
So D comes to 0.44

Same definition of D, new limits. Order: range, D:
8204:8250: 0.34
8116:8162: 0.50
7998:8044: 0.56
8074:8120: 0.49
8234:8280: 0.42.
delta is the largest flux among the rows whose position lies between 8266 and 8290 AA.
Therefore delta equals 12.96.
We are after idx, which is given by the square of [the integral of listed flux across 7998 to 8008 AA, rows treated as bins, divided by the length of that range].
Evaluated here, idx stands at 171.6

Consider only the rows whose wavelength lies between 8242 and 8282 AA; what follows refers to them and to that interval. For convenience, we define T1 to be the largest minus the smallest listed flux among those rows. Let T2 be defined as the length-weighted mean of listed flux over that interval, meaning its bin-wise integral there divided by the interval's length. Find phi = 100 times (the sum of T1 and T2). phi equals 1334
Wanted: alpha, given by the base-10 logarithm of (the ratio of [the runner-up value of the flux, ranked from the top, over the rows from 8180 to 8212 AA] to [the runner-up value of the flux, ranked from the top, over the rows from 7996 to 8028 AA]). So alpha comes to -0.014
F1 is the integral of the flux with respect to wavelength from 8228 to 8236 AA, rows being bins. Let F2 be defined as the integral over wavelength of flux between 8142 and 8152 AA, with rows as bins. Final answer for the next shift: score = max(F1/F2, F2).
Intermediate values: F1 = 101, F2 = 127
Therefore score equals 127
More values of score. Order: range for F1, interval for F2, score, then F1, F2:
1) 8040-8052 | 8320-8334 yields 163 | 158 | 163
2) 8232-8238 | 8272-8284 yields 150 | 73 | 150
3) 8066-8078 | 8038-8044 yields 83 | 157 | 83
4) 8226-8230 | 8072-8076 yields 54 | 52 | 54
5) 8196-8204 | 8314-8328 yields 169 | 103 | 169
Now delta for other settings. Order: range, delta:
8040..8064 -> 13.87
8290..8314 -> 12.97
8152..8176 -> 12.77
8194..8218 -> 13.09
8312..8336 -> 12.75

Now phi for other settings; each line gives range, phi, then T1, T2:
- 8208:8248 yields 1393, 1.49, 12.4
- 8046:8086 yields 1396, 1.30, 12.7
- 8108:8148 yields 1316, 0.47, 12.7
